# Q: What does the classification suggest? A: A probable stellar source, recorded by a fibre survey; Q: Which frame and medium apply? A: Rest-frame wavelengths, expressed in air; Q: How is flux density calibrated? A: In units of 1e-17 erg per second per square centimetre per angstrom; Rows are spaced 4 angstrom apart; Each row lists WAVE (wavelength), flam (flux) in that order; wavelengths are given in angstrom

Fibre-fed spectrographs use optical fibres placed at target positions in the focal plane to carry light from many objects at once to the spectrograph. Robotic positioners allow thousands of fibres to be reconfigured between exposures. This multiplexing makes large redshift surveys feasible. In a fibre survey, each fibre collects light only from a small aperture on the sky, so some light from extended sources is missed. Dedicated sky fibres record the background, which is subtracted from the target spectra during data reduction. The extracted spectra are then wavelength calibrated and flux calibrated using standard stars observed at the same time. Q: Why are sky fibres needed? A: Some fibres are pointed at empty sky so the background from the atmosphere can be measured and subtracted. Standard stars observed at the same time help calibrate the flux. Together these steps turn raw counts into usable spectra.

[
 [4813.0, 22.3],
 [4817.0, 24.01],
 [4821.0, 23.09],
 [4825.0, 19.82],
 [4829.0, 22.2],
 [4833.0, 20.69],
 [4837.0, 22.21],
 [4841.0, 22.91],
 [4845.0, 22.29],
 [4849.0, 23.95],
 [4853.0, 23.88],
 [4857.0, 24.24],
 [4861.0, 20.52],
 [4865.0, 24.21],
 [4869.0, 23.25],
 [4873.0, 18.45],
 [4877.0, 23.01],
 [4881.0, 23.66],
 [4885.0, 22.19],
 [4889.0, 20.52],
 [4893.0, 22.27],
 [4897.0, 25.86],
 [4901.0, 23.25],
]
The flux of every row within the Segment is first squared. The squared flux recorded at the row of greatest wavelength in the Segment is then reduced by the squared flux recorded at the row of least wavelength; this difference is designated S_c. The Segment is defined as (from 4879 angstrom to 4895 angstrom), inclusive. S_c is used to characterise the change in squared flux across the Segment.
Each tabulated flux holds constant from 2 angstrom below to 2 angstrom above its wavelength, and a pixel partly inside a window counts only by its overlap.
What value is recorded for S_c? -64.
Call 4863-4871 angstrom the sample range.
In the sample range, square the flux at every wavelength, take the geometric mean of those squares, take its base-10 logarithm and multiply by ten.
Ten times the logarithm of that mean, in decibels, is 27.5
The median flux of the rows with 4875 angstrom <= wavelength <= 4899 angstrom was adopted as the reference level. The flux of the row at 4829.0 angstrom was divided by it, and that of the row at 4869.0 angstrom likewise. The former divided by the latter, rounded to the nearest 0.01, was 0.95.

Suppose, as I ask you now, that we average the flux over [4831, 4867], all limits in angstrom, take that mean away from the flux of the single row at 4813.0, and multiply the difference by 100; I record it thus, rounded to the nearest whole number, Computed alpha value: -47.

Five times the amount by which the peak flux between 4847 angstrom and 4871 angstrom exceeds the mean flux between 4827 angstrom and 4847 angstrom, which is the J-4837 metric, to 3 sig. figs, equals 10.9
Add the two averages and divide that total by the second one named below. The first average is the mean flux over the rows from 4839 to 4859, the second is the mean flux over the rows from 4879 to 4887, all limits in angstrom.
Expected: 2.02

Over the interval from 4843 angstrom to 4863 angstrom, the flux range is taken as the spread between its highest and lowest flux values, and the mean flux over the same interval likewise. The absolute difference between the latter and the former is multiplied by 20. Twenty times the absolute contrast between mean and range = 385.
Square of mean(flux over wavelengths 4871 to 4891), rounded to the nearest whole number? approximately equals 465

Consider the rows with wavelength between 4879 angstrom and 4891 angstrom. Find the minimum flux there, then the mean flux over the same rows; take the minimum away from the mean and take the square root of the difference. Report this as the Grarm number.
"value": 1.3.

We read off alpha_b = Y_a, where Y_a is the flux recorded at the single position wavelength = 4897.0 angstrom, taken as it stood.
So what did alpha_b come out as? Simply 25.86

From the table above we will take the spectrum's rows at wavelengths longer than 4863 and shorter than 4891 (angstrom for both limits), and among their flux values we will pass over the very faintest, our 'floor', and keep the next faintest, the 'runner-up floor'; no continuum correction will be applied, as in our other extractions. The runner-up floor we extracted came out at 20.52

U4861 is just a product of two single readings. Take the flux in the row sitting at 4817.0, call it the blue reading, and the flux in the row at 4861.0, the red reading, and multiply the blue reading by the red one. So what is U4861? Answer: 493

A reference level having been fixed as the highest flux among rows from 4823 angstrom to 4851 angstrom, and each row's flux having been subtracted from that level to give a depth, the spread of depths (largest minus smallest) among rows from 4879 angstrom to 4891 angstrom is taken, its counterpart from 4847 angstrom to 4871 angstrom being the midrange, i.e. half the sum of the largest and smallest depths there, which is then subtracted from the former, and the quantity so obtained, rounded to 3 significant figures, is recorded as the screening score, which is 1.57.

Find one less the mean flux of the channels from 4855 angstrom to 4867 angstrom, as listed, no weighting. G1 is -22.0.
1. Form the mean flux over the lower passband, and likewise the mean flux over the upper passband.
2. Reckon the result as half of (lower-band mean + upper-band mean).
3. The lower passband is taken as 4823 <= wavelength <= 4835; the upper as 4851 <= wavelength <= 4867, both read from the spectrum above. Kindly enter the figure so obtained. 22.1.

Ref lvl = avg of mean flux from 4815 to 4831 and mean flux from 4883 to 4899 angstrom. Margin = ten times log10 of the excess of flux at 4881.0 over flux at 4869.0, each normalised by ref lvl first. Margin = -17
